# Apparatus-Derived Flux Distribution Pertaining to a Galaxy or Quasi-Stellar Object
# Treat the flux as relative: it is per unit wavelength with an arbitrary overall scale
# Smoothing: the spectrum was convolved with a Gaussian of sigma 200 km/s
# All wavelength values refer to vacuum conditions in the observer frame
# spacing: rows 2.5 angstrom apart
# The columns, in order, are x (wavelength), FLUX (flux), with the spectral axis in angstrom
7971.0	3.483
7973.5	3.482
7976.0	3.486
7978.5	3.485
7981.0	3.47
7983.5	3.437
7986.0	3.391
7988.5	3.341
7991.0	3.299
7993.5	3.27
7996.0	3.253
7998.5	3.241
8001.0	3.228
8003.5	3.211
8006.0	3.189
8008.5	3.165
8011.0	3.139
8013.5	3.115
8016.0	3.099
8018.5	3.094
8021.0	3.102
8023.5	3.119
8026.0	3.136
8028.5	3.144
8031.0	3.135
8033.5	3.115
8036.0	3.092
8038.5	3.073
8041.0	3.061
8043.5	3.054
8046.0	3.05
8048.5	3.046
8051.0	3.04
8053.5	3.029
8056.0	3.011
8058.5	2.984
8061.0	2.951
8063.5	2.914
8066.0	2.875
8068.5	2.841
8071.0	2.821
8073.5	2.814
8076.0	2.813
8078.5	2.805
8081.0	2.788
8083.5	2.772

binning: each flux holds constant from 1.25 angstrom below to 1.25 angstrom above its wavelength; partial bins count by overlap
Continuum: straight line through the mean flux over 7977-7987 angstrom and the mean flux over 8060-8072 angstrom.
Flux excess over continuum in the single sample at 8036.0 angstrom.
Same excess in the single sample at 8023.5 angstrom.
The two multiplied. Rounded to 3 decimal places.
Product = 0.000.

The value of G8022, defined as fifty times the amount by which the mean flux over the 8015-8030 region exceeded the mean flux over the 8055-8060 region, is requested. 6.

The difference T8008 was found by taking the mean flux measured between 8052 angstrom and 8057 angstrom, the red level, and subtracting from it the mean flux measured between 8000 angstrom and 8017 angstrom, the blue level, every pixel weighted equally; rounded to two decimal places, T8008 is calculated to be -0.14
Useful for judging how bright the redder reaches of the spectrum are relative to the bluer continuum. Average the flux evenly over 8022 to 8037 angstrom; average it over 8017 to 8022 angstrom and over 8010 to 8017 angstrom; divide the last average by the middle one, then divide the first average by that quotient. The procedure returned 3.1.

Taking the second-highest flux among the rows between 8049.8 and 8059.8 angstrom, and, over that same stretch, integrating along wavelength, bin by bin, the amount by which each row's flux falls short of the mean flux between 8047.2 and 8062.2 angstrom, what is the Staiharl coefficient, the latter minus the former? -3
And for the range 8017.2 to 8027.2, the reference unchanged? -4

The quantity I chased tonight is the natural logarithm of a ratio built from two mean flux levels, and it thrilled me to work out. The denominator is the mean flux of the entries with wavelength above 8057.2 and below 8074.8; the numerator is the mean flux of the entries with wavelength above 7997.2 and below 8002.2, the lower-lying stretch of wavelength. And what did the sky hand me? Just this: 0.11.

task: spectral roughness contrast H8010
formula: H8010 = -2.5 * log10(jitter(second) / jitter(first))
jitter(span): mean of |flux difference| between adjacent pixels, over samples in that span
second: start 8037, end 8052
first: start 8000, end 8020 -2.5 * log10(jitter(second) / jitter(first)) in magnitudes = 1.2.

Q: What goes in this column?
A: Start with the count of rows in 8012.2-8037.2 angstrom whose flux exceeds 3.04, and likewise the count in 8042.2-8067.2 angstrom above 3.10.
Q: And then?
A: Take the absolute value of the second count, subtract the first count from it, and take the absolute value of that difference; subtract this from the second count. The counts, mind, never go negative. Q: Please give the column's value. -10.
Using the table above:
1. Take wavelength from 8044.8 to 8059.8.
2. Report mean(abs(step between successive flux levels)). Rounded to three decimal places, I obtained 0.013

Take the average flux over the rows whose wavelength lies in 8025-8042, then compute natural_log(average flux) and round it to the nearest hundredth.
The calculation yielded 1.13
